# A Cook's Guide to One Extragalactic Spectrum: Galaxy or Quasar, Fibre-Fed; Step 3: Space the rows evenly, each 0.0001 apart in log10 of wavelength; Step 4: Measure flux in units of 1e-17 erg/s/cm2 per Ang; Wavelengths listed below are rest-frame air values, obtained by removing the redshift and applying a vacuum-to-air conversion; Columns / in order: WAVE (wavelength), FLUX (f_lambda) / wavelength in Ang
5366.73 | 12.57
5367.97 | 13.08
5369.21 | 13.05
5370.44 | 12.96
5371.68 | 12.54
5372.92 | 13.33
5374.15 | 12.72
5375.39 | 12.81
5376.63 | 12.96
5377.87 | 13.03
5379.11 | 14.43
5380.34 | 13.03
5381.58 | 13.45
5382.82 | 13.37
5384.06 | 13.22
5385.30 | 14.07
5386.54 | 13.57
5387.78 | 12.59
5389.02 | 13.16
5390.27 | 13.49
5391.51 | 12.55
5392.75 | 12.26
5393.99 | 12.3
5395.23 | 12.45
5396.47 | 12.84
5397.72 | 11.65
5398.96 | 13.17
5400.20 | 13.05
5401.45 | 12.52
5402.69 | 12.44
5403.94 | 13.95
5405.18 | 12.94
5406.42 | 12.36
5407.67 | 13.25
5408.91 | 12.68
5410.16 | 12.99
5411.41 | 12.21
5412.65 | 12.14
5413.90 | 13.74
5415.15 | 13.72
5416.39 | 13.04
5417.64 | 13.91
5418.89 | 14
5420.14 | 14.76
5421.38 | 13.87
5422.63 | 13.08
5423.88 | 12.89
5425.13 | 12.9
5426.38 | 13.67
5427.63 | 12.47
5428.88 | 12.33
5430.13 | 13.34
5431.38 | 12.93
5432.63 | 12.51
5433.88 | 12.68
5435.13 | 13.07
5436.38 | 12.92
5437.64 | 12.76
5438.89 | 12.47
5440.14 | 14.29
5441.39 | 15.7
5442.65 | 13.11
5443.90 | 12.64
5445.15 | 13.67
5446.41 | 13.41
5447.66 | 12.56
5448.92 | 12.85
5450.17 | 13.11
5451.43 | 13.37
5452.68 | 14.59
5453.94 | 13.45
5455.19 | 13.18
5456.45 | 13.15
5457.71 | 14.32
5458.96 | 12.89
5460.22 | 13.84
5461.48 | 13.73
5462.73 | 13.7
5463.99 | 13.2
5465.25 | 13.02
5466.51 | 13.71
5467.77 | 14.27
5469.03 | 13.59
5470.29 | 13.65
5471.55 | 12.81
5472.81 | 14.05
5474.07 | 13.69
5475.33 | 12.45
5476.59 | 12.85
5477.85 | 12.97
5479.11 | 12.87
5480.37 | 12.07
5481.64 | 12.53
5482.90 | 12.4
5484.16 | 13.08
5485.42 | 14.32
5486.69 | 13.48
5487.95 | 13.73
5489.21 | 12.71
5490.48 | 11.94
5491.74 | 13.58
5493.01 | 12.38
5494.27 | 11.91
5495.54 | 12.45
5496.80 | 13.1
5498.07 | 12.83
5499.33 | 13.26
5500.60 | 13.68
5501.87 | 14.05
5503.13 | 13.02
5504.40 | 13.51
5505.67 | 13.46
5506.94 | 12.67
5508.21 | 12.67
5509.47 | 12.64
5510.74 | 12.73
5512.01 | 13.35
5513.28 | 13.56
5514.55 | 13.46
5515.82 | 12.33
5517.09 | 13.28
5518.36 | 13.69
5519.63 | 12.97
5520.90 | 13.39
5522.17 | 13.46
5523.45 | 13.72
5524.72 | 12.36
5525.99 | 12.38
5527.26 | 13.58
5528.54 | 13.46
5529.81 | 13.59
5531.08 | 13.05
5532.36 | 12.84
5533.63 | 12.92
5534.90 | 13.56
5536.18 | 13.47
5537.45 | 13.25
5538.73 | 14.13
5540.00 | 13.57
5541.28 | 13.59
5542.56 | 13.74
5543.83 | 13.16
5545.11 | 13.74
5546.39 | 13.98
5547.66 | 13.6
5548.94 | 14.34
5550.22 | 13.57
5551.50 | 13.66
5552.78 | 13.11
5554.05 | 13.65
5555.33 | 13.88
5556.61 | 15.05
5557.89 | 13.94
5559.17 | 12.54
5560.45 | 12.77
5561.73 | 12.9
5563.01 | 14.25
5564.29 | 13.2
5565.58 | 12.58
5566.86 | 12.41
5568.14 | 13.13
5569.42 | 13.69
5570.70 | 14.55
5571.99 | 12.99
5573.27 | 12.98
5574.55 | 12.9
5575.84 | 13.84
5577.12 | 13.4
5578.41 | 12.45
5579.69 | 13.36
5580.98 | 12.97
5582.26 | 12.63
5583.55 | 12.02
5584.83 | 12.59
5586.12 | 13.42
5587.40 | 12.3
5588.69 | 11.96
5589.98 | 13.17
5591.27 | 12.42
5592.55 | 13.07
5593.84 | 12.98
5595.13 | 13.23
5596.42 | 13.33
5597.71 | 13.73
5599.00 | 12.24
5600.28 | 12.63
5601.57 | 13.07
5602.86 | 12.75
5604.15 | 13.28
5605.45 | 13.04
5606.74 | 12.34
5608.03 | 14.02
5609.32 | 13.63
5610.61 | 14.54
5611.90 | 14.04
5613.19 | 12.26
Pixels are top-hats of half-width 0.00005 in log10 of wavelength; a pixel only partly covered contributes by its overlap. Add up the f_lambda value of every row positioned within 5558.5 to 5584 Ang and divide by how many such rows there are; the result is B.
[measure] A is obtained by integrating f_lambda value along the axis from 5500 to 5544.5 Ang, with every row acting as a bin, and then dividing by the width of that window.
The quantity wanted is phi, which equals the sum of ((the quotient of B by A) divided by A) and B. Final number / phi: 13.2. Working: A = 13.3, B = 13.1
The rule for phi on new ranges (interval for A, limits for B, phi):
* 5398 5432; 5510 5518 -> 13.2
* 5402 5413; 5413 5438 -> 13.3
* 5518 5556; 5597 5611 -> 13.3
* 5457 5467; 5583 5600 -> 12.9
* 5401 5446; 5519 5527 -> 13.1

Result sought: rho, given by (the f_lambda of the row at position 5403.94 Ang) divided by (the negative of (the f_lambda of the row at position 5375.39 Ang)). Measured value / -1.09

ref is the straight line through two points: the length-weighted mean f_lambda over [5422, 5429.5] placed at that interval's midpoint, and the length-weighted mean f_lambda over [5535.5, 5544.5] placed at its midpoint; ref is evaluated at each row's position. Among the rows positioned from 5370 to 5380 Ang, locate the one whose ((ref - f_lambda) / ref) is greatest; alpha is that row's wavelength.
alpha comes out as 5371.68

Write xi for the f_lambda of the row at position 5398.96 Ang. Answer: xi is 13.17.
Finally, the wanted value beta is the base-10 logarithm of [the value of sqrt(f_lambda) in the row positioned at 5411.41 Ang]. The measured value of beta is 0.543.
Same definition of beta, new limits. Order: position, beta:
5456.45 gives 0.559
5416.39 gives 0.558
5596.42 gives 0.562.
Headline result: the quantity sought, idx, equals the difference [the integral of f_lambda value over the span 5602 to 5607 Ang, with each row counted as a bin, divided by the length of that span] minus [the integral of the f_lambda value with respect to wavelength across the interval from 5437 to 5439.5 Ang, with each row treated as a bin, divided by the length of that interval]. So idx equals 0.3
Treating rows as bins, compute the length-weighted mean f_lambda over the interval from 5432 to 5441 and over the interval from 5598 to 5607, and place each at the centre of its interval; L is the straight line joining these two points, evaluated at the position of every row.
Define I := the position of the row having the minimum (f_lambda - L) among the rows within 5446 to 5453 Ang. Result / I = 5447.66 Ang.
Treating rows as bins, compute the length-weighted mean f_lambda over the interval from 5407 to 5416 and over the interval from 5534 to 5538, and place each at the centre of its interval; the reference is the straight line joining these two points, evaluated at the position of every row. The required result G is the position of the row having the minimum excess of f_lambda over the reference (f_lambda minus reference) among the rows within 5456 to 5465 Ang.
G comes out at 5458.96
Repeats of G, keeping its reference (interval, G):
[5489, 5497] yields 5494.27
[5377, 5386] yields 5380.34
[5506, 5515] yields 5509.47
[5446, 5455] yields 5447.66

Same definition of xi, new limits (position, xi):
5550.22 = 13.57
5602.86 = 12.75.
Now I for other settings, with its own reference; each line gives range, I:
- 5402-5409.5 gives 5406.42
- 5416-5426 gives 5423.88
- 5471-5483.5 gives 5480.37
